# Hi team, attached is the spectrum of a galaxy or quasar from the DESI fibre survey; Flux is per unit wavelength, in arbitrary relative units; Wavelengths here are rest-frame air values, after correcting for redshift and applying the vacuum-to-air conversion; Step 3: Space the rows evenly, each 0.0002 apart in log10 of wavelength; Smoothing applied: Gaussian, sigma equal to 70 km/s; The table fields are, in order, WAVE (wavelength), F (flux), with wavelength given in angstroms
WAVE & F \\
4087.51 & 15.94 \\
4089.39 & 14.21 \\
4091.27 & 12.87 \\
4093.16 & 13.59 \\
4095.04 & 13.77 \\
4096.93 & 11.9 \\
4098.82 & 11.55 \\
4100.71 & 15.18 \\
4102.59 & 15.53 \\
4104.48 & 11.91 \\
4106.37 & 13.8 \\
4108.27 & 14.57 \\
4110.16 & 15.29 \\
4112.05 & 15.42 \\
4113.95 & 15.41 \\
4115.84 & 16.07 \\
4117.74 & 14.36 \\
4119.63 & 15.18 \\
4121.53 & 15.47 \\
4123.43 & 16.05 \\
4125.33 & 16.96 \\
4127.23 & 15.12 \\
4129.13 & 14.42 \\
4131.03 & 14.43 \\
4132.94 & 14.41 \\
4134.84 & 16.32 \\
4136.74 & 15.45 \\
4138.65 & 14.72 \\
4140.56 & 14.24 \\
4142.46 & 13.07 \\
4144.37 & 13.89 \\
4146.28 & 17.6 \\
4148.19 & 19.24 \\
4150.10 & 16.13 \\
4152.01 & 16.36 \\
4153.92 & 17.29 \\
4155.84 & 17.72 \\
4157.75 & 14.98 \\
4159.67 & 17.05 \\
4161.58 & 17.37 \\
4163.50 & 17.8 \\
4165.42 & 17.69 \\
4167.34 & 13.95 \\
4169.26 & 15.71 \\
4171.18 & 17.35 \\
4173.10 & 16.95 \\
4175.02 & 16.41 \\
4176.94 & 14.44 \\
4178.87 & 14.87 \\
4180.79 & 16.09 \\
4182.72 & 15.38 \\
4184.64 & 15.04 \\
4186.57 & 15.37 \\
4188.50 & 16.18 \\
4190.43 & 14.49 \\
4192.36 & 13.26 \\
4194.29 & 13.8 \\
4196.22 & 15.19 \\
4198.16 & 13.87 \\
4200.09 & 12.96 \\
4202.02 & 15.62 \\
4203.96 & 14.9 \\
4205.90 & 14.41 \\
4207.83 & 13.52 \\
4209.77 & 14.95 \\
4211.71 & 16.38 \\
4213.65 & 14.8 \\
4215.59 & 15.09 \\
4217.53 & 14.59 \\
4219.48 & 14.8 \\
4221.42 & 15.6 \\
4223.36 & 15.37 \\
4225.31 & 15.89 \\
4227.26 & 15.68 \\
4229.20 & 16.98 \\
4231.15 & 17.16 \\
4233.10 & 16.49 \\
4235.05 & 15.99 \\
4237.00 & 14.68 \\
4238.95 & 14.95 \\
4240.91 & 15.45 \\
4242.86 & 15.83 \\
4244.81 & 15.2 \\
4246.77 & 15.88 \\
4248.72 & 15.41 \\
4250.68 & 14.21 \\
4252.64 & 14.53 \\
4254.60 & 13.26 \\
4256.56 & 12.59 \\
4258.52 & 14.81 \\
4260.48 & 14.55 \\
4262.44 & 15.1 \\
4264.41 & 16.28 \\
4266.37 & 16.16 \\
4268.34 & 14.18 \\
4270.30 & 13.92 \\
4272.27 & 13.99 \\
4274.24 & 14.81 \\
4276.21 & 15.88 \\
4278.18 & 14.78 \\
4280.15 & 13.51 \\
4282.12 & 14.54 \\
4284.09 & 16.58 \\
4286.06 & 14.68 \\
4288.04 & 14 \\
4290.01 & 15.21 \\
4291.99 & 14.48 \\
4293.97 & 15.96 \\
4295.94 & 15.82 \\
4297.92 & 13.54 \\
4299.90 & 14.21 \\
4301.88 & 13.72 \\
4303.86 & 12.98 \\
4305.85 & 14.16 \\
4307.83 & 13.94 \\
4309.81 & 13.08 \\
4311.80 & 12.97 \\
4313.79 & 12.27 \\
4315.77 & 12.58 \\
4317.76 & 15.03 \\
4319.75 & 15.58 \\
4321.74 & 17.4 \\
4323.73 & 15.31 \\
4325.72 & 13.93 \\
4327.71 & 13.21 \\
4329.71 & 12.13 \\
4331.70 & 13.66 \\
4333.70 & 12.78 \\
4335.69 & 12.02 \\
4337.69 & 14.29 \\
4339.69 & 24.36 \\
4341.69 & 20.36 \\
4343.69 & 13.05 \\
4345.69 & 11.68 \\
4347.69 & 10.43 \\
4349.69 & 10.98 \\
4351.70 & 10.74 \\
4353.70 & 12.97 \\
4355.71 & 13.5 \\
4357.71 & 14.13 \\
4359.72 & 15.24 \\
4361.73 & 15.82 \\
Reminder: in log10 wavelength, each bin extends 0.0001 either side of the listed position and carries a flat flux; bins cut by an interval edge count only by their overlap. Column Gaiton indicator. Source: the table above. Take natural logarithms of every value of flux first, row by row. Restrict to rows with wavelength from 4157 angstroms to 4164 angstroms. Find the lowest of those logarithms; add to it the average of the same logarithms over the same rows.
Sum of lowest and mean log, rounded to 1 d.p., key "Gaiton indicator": 5.5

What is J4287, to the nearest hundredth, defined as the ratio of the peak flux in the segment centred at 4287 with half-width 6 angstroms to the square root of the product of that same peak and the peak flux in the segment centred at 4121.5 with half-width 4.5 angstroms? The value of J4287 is 0.99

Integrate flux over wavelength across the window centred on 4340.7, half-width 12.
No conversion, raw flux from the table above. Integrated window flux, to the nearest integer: 333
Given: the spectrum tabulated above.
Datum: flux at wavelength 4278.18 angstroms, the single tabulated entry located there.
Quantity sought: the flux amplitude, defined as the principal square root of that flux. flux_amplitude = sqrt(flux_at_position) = 3.84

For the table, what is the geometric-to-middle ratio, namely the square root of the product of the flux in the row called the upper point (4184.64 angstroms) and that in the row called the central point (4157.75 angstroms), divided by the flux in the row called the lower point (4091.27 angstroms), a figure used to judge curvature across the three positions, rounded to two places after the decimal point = 1.17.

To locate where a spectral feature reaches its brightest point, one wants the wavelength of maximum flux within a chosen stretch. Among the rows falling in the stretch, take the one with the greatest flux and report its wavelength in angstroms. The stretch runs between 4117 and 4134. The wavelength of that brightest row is 4125.33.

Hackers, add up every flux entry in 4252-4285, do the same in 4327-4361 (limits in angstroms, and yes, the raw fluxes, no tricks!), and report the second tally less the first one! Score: -14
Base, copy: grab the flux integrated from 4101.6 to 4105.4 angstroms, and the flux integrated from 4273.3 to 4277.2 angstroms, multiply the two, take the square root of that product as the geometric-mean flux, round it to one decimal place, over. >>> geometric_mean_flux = 56.0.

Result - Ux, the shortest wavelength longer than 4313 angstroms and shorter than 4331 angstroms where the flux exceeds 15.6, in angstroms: 4321.74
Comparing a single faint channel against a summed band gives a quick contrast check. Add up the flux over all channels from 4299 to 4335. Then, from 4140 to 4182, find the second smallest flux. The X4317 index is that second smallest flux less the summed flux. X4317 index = -235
